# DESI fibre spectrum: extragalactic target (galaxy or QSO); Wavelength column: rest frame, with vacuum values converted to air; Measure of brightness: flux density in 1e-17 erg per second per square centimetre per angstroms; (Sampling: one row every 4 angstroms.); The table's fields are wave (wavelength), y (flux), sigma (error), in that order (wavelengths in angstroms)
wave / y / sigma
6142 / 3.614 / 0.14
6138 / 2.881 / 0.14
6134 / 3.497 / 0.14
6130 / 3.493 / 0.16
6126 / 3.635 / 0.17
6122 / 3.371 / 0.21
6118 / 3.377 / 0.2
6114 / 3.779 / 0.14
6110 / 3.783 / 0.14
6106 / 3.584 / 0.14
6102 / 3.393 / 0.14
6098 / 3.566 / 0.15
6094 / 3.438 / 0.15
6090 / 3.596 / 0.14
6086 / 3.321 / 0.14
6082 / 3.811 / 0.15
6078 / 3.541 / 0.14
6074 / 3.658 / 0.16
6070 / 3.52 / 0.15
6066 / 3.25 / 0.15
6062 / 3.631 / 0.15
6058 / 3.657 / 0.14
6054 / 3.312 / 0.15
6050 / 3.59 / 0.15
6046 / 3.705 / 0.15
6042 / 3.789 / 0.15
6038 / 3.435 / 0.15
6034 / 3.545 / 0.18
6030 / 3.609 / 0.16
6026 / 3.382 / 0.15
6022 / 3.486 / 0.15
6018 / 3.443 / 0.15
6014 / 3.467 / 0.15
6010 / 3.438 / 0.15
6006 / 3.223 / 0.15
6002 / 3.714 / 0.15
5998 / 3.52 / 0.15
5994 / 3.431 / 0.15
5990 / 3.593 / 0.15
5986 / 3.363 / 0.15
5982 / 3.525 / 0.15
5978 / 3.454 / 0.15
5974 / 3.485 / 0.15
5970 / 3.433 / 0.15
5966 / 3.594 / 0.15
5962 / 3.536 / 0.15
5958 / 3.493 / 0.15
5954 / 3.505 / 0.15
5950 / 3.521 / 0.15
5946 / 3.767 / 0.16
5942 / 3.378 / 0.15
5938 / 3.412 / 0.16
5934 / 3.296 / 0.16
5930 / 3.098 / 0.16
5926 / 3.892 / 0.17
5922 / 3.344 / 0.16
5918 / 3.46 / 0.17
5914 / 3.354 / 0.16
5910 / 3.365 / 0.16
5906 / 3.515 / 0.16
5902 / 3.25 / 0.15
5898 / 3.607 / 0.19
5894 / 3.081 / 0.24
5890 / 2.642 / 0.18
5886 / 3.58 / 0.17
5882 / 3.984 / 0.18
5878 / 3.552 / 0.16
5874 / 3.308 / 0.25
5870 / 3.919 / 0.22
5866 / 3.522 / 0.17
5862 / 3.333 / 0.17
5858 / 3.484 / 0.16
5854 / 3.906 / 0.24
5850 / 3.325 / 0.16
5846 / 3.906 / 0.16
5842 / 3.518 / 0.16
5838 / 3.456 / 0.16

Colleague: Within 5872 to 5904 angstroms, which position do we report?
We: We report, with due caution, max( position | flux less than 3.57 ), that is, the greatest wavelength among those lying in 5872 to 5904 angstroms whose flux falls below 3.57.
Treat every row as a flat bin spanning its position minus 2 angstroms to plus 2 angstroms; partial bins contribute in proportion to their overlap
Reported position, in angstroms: 5902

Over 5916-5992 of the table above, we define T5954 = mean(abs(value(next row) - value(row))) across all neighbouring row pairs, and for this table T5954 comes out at 0.182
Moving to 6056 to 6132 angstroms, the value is 0.202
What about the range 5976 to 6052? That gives 0.154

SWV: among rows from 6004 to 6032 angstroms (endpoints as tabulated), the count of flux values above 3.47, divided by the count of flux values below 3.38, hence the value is 2.0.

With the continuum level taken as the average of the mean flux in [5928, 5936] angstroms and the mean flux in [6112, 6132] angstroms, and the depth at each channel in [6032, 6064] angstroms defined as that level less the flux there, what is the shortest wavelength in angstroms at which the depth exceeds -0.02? 6054 angstroms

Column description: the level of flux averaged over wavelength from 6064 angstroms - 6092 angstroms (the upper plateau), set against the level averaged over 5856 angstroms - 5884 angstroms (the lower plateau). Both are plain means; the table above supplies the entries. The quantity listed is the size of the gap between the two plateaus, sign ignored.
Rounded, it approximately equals 0.058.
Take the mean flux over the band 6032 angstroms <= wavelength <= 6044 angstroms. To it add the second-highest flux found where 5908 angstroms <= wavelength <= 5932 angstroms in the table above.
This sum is 7.05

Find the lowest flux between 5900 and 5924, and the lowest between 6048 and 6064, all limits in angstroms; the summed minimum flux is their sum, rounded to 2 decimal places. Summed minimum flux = 6.56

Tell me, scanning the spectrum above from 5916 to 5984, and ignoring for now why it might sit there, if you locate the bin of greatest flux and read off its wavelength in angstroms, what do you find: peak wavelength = 5926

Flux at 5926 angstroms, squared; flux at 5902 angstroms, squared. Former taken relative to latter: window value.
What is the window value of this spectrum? 1.4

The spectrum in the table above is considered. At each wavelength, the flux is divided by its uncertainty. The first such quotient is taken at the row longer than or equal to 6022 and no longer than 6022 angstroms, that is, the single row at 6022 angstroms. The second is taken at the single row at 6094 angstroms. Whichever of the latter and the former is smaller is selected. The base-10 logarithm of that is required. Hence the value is 1.36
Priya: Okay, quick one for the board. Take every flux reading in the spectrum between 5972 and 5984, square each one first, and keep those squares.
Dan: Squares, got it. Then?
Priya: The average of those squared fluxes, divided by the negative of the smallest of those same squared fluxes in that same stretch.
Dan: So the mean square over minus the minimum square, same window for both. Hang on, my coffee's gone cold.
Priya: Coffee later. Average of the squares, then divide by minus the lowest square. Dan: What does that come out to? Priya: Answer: -1.02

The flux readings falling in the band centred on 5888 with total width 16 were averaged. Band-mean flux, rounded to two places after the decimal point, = 3.32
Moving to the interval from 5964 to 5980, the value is 3.49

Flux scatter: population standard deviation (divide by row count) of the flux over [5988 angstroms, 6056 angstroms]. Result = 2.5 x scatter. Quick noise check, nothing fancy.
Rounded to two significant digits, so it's 0.36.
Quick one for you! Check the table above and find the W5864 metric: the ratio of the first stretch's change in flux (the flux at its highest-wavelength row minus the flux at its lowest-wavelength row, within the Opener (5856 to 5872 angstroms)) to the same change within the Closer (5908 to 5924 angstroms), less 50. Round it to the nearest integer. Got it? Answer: -71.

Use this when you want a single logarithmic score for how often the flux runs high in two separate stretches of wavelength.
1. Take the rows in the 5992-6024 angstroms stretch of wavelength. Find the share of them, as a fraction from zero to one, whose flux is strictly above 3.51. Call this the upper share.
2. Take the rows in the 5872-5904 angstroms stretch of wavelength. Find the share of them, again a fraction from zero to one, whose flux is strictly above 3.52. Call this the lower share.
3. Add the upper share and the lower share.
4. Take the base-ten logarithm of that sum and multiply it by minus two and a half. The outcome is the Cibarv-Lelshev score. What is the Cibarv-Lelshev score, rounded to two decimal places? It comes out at 0.31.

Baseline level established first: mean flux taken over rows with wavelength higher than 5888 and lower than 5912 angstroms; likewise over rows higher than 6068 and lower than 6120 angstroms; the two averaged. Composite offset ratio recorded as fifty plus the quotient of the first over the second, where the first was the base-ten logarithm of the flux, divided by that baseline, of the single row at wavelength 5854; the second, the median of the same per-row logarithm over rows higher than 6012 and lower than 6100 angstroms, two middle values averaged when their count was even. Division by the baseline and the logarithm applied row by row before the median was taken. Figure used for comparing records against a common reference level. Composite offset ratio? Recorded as 53.5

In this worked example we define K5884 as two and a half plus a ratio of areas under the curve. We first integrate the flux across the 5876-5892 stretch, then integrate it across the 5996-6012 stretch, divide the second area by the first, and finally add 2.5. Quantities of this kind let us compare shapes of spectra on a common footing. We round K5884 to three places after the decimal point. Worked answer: 3.510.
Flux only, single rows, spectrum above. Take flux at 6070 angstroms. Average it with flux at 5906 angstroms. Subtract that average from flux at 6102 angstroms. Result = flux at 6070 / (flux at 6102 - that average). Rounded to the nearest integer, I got -28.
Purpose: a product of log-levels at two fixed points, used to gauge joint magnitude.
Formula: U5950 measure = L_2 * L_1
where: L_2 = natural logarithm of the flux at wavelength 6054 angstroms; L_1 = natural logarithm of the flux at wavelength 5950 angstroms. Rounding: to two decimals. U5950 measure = 1.51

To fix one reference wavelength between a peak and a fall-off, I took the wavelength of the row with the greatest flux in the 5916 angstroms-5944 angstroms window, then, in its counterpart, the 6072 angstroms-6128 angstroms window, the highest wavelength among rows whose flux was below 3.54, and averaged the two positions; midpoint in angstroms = 6024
